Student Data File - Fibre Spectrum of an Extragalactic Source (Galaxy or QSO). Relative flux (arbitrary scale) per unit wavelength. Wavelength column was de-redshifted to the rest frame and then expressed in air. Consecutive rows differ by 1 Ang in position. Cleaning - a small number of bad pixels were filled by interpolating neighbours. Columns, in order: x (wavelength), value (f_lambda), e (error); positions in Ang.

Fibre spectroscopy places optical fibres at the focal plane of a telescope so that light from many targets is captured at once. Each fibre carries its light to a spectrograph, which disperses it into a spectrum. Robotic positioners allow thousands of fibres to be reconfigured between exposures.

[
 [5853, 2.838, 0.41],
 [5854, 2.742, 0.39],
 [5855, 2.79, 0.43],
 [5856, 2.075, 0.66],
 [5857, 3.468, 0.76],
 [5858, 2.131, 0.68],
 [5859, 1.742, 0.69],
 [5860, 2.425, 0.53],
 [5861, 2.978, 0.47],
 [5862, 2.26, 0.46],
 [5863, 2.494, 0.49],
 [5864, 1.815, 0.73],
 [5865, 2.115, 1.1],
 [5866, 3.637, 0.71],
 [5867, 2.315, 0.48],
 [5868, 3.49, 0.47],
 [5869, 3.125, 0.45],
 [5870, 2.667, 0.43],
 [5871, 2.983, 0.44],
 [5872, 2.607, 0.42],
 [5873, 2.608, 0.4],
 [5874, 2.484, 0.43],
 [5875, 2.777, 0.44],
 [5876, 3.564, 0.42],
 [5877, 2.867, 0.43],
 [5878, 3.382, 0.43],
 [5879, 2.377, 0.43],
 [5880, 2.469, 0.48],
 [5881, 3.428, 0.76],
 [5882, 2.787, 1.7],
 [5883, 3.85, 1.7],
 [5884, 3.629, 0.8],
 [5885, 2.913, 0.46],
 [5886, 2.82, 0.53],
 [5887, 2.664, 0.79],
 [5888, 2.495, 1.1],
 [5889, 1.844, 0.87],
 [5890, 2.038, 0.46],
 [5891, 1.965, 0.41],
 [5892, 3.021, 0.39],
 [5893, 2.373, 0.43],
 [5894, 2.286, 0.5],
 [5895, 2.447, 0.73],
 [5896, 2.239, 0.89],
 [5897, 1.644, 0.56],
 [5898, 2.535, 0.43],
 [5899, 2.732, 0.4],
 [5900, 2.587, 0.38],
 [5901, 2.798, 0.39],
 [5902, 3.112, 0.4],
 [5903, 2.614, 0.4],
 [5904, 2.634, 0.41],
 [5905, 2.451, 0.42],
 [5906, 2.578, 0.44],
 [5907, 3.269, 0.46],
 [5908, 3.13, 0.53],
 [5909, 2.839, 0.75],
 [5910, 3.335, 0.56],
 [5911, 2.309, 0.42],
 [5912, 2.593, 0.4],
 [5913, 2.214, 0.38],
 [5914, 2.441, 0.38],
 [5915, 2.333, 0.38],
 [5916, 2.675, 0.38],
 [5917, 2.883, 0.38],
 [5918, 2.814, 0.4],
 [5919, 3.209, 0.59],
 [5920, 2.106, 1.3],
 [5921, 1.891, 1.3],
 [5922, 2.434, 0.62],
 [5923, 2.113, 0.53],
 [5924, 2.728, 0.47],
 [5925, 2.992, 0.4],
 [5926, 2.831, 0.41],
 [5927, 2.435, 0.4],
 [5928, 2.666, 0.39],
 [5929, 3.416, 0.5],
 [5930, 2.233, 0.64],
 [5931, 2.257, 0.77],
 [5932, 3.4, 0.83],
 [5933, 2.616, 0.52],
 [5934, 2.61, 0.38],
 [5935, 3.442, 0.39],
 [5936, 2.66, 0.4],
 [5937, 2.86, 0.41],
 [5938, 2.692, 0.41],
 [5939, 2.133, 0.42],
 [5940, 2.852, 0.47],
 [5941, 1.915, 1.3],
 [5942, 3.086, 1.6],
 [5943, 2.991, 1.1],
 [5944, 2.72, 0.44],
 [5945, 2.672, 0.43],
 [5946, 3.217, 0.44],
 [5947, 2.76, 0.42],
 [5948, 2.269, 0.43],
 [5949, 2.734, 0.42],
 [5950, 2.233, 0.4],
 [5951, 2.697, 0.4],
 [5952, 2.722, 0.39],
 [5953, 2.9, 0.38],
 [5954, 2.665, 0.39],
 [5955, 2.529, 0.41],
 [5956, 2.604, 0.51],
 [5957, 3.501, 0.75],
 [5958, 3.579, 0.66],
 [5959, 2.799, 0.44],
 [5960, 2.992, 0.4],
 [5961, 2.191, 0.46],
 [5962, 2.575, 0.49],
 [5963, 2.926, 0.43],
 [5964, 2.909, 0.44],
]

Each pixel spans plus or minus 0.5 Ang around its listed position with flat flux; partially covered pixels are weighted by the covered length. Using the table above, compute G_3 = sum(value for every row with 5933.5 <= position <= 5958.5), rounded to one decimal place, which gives 69.0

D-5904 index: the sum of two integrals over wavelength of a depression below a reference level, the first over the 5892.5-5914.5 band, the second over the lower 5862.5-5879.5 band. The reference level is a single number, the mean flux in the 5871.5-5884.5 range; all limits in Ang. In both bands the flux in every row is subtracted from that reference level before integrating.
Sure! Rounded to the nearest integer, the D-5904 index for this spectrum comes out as 12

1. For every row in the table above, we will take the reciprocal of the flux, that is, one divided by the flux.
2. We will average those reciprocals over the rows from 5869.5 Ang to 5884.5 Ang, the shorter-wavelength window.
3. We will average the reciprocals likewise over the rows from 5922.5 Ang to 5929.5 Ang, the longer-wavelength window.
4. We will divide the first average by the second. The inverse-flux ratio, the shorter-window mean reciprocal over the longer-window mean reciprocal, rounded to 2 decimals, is 0.93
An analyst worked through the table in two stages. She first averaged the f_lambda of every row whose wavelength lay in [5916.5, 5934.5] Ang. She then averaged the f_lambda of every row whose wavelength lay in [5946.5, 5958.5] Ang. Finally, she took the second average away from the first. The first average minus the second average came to -0.12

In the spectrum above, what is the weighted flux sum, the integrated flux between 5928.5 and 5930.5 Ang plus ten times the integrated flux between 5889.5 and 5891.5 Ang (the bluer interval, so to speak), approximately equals 46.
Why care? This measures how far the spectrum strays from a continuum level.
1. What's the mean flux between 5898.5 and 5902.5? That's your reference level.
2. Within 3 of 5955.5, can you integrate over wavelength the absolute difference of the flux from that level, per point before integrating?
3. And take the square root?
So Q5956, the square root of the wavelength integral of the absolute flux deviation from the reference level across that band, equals 1.5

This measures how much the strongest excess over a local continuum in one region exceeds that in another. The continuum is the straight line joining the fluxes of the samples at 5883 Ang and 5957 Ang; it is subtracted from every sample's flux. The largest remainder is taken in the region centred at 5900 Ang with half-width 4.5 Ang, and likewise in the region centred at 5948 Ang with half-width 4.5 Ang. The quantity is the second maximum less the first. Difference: 0.31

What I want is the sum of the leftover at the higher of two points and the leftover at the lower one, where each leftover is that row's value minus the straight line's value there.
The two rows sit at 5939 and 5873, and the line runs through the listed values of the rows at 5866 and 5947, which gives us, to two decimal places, -1.67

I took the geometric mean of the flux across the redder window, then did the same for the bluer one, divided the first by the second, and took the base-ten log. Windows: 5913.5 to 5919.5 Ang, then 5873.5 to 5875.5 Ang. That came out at 0.01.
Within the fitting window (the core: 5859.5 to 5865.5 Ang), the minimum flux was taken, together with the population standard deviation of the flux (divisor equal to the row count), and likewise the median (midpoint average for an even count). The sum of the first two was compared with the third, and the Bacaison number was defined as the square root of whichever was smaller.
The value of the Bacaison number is 1.47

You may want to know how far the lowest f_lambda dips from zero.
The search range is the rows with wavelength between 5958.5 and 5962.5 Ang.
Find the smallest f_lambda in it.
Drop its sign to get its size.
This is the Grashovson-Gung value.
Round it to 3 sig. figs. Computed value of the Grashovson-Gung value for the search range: 2.19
